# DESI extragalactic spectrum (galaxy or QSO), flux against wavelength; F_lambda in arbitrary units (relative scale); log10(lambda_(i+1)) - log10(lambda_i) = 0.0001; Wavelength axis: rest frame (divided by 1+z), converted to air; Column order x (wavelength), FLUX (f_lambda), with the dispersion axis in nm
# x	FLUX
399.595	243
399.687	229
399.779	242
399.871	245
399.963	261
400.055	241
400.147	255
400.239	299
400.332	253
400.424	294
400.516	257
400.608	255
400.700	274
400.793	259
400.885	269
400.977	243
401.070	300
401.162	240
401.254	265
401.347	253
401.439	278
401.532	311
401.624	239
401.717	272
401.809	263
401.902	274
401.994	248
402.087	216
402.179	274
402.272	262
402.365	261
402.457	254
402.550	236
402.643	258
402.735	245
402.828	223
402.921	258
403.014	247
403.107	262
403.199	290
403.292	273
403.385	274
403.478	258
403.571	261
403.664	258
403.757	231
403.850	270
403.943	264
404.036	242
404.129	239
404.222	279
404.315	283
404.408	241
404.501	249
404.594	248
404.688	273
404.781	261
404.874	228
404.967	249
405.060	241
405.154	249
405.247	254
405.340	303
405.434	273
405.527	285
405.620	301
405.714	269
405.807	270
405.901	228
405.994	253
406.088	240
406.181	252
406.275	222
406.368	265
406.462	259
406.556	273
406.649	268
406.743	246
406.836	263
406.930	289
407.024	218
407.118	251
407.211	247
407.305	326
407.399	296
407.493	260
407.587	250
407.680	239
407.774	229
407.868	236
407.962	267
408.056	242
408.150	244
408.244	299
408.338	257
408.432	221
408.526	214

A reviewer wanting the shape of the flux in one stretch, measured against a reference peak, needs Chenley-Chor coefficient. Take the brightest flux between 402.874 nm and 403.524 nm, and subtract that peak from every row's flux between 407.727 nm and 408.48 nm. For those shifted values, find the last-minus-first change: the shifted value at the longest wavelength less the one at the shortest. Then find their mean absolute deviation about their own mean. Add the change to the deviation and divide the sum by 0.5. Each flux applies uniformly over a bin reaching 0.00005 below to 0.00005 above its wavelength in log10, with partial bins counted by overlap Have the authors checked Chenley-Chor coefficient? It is 21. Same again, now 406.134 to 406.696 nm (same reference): 58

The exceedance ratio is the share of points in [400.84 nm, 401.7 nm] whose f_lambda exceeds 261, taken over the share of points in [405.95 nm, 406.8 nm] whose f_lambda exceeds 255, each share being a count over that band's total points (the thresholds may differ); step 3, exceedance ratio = 1.25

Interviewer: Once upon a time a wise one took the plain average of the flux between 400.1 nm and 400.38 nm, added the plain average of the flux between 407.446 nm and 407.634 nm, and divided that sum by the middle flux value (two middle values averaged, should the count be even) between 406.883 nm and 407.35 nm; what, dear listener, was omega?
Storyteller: 2.09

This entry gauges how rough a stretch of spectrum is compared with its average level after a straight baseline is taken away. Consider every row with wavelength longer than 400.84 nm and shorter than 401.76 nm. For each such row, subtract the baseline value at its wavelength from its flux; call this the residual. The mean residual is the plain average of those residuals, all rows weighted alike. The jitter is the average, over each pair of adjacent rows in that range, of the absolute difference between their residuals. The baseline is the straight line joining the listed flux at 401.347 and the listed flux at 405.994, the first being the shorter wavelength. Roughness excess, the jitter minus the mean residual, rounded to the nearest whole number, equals 24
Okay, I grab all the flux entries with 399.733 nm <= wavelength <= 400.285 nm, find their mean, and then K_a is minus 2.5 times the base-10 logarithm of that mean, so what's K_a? -6.03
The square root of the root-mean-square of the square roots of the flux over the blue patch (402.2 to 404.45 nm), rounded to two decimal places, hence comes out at 4.00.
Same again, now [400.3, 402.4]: 4.03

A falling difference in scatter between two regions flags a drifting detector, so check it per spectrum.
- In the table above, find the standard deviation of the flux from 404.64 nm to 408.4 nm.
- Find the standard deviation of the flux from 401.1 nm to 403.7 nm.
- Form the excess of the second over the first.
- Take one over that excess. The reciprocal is -0.21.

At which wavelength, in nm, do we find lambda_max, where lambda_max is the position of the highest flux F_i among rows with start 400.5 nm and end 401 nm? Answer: 400.700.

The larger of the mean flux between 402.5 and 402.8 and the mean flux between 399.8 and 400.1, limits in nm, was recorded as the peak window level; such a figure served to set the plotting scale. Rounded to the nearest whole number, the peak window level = 249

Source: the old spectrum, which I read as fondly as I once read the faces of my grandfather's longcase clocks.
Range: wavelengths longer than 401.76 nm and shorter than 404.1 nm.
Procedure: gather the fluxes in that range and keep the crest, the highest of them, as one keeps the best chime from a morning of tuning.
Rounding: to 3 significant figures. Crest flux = 290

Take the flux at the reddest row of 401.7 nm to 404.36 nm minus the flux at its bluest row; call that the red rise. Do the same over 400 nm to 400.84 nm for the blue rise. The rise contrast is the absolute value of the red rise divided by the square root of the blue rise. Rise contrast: 2.6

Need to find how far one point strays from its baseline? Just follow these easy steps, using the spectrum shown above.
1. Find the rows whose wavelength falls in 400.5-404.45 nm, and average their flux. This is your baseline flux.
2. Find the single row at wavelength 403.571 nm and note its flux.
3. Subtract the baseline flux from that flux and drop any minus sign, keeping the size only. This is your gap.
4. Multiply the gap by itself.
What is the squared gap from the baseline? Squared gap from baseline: 2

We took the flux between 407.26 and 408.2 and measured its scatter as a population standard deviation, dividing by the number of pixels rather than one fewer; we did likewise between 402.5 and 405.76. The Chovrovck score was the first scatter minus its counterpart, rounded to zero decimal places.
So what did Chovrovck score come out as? 10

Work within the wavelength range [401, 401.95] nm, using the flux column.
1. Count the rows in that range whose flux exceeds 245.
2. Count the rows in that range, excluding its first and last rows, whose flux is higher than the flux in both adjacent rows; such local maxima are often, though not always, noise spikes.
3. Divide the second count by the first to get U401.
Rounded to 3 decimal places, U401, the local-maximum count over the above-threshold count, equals 0.375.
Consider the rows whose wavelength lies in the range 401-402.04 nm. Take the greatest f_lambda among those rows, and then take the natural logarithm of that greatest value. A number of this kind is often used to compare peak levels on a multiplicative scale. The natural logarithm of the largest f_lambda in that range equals 5.74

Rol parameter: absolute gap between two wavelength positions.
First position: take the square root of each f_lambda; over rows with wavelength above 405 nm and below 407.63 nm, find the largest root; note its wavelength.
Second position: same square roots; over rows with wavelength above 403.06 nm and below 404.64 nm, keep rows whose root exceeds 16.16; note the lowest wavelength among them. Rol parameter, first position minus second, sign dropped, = 4.20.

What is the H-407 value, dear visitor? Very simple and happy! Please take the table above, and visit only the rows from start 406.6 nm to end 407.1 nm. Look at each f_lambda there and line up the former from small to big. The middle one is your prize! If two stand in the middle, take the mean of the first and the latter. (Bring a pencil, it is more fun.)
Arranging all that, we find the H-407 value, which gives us 263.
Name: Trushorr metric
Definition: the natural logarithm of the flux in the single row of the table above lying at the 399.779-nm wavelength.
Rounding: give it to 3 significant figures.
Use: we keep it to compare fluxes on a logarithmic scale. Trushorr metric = 5.49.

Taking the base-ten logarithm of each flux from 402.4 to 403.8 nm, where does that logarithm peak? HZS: 403.199 nm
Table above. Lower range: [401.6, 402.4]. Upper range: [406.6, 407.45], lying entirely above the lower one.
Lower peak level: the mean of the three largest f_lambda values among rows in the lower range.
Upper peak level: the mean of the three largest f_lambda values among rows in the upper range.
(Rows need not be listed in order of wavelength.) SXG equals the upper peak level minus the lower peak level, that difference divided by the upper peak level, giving 0.10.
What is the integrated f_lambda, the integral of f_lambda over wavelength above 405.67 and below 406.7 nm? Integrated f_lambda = 262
